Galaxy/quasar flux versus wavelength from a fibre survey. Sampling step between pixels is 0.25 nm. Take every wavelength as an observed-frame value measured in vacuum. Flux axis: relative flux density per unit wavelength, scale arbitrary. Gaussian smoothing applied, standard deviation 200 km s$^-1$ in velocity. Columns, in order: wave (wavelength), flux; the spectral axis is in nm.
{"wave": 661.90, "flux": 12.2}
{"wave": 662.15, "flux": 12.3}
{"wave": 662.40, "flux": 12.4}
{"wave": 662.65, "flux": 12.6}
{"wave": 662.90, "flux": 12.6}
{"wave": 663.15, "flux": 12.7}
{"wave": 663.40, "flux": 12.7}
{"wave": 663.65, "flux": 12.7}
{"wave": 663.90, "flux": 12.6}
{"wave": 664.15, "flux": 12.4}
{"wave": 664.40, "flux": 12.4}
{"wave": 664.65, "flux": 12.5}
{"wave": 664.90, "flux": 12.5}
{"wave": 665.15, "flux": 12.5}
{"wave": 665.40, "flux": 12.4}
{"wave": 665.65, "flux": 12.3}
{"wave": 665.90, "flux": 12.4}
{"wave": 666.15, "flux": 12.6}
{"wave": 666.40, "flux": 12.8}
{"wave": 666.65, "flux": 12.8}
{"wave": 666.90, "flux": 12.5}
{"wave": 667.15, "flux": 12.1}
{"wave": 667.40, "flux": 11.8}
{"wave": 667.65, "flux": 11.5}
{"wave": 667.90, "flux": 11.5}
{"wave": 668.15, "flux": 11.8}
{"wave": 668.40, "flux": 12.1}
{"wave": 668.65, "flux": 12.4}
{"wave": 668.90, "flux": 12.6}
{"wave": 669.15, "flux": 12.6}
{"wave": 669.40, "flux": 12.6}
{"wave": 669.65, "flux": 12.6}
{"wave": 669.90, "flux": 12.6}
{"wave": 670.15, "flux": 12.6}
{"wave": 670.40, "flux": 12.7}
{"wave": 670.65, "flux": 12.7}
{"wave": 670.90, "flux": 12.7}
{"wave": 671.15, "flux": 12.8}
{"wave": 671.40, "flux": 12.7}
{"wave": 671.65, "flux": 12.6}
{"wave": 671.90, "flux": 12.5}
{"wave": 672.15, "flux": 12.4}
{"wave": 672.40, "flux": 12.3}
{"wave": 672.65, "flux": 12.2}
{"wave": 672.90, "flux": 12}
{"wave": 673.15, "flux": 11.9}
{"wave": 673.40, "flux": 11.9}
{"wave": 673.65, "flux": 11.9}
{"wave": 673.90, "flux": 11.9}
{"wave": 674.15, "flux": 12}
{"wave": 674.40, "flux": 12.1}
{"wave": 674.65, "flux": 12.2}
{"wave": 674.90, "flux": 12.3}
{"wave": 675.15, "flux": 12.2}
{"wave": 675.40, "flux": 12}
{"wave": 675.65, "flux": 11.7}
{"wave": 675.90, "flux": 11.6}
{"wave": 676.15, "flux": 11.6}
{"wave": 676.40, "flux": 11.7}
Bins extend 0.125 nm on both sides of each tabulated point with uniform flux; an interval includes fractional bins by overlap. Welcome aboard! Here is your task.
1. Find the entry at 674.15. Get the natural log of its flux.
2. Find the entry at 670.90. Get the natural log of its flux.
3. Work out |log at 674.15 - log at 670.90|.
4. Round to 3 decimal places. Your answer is 0.057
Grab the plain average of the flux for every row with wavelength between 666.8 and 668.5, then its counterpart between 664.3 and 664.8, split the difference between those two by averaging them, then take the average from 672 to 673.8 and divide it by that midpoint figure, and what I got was 0.993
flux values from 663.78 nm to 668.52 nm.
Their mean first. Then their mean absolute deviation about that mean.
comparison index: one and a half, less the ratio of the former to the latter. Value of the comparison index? -38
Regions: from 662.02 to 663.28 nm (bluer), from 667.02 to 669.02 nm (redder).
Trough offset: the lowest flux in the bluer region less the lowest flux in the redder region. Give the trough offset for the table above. 0.8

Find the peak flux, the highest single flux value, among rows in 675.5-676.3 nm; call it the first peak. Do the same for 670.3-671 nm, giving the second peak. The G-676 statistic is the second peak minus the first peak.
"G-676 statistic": 1.0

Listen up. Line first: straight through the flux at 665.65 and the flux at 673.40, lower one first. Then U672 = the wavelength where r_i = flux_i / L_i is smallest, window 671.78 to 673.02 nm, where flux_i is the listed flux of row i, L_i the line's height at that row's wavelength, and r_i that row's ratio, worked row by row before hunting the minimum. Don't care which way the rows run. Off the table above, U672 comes 672.90 nm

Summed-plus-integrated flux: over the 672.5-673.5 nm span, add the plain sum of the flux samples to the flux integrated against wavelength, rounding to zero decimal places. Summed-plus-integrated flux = 60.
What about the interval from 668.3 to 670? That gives 109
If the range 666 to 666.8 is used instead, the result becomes 48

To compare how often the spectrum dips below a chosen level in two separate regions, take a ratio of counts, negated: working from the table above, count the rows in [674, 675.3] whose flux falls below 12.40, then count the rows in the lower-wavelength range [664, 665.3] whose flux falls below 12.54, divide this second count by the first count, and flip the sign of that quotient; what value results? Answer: -1.0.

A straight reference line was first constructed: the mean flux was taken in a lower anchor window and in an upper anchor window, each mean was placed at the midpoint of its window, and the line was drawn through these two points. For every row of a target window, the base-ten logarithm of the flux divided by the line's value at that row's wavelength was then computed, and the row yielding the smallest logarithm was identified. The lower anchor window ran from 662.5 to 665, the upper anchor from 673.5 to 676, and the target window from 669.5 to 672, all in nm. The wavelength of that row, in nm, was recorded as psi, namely 669.65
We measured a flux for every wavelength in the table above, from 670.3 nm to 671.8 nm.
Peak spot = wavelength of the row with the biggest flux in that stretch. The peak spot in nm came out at 671.15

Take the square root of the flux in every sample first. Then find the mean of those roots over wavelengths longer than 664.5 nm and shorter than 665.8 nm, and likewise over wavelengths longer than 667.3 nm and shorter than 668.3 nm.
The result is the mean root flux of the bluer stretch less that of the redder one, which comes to 0.11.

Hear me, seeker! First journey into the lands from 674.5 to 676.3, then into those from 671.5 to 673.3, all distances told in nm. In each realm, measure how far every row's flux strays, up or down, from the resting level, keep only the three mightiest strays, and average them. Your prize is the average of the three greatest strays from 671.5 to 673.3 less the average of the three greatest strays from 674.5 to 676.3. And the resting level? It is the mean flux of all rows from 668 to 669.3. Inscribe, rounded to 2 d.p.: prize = -0.33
